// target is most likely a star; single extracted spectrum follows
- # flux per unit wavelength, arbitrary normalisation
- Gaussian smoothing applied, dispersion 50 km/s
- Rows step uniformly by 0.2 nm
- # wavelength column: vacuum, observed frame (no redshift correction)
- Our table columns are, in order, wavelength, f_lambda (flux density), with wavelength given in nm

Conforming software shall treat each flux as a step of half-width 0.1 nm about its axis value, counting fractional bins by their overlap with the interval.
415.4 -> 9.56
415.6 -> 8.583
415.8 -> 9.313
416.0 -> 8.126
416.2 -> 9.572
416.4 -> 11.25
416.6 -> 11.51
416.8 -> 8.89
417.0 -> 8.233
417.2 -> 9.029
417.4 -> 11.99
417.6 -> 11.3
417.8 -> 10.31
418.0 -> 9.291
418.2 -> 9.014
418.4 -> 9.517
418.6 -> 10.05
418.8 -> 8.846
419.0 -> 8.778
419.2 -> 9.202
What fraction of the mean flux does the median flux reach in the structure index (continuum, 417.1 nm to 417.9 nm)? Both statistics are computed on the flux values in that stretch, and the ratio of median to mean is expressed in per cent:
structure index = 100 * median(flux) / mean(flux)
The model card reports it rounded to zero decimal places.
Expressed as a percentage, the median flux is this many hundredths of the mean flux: 101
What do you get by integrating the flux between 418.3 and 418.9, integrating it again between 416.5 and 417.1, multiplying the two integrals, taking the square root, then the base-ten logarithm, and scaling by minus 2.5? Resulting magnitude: -1.891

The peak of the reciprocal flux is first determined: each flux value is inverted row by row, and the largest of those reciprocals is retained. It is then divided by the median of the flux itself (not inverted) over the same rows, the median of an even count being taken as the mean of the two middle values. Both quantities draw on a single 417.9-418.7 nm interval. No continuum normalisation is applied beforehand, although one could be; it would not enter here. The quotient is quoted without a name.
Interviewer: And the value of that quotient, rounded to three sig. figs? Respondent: 0.0118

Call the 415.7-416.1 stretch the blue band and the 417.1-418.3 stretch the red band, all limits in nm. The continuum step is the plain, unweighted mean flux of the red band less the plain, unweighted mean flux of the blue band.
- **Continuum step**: 1.44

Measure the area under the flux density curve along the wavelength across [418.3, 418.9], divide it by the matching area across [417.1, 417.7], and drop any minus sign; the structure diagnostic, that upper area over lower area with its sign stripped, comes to 0.88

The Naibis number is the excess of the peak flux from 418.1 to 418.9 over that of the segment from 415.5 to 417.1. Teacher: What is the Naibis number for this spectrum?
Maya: -1.5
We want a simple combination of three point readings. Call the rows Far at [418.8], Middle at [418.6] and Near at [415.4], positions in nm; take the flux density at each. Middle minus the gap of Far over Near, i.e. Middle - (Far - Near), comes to 10.8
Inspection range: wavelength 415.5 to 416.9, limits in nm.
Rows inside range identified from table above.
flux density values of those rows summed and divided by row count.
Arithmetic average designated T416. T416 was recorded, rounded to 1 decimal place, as 9.6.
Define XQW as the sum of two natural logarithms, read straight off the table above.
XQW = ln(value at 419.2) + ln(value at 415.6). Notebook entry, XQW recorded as 4.37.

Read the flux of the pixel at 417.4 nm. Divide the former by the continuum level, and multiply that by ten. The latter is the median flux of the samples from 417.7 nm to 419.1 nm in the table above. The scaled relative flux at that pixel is 12.9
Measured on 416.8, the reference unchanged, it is 9.6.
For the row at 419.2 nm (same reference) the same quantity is 9.9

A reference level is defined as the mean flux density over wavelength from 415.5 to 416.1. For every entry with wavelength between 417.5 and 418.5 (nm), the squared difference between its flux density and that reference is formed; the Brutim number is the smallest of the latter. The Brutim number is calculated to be 0.12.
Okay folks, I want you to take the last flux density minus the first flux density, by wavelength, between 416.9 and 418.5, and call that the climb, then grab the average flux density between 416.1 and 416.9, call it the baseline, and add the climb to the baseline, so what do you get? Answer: 11.6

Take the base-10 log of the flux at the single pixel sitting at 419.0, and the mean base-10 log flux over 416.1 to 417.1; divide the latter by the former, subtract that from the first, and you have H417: -0.108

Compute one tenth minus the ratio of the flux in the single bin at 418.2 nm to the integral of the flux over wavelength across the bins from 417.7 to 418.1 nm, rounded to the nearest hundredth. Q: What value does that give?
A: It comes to -2.20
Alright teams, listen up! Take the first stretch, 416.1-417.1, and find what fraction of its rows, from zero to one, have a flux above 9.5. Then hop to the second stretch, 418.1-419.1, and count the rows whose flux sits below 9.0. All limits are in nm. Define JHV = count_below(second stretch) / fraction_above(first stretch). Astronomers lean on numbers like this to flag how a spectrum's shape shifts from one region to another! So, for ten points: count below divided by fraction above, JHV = 3.3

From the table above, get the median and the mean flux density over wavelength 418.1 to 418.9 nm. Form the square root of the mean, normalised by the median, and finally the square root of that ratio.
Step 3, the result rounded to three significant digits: 0.575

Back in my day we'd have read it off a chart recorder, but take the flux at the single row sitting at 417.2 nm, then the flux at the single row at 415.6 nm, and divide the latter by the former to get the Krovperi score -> 0.95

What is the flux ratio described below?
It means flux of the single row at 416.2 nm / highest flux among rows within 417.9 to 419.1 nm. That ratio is 0.95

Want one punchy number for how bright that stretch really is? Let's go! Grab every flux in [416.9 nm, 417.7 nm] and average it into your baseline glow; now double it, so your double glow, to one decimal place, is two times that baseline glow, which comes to 20.3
